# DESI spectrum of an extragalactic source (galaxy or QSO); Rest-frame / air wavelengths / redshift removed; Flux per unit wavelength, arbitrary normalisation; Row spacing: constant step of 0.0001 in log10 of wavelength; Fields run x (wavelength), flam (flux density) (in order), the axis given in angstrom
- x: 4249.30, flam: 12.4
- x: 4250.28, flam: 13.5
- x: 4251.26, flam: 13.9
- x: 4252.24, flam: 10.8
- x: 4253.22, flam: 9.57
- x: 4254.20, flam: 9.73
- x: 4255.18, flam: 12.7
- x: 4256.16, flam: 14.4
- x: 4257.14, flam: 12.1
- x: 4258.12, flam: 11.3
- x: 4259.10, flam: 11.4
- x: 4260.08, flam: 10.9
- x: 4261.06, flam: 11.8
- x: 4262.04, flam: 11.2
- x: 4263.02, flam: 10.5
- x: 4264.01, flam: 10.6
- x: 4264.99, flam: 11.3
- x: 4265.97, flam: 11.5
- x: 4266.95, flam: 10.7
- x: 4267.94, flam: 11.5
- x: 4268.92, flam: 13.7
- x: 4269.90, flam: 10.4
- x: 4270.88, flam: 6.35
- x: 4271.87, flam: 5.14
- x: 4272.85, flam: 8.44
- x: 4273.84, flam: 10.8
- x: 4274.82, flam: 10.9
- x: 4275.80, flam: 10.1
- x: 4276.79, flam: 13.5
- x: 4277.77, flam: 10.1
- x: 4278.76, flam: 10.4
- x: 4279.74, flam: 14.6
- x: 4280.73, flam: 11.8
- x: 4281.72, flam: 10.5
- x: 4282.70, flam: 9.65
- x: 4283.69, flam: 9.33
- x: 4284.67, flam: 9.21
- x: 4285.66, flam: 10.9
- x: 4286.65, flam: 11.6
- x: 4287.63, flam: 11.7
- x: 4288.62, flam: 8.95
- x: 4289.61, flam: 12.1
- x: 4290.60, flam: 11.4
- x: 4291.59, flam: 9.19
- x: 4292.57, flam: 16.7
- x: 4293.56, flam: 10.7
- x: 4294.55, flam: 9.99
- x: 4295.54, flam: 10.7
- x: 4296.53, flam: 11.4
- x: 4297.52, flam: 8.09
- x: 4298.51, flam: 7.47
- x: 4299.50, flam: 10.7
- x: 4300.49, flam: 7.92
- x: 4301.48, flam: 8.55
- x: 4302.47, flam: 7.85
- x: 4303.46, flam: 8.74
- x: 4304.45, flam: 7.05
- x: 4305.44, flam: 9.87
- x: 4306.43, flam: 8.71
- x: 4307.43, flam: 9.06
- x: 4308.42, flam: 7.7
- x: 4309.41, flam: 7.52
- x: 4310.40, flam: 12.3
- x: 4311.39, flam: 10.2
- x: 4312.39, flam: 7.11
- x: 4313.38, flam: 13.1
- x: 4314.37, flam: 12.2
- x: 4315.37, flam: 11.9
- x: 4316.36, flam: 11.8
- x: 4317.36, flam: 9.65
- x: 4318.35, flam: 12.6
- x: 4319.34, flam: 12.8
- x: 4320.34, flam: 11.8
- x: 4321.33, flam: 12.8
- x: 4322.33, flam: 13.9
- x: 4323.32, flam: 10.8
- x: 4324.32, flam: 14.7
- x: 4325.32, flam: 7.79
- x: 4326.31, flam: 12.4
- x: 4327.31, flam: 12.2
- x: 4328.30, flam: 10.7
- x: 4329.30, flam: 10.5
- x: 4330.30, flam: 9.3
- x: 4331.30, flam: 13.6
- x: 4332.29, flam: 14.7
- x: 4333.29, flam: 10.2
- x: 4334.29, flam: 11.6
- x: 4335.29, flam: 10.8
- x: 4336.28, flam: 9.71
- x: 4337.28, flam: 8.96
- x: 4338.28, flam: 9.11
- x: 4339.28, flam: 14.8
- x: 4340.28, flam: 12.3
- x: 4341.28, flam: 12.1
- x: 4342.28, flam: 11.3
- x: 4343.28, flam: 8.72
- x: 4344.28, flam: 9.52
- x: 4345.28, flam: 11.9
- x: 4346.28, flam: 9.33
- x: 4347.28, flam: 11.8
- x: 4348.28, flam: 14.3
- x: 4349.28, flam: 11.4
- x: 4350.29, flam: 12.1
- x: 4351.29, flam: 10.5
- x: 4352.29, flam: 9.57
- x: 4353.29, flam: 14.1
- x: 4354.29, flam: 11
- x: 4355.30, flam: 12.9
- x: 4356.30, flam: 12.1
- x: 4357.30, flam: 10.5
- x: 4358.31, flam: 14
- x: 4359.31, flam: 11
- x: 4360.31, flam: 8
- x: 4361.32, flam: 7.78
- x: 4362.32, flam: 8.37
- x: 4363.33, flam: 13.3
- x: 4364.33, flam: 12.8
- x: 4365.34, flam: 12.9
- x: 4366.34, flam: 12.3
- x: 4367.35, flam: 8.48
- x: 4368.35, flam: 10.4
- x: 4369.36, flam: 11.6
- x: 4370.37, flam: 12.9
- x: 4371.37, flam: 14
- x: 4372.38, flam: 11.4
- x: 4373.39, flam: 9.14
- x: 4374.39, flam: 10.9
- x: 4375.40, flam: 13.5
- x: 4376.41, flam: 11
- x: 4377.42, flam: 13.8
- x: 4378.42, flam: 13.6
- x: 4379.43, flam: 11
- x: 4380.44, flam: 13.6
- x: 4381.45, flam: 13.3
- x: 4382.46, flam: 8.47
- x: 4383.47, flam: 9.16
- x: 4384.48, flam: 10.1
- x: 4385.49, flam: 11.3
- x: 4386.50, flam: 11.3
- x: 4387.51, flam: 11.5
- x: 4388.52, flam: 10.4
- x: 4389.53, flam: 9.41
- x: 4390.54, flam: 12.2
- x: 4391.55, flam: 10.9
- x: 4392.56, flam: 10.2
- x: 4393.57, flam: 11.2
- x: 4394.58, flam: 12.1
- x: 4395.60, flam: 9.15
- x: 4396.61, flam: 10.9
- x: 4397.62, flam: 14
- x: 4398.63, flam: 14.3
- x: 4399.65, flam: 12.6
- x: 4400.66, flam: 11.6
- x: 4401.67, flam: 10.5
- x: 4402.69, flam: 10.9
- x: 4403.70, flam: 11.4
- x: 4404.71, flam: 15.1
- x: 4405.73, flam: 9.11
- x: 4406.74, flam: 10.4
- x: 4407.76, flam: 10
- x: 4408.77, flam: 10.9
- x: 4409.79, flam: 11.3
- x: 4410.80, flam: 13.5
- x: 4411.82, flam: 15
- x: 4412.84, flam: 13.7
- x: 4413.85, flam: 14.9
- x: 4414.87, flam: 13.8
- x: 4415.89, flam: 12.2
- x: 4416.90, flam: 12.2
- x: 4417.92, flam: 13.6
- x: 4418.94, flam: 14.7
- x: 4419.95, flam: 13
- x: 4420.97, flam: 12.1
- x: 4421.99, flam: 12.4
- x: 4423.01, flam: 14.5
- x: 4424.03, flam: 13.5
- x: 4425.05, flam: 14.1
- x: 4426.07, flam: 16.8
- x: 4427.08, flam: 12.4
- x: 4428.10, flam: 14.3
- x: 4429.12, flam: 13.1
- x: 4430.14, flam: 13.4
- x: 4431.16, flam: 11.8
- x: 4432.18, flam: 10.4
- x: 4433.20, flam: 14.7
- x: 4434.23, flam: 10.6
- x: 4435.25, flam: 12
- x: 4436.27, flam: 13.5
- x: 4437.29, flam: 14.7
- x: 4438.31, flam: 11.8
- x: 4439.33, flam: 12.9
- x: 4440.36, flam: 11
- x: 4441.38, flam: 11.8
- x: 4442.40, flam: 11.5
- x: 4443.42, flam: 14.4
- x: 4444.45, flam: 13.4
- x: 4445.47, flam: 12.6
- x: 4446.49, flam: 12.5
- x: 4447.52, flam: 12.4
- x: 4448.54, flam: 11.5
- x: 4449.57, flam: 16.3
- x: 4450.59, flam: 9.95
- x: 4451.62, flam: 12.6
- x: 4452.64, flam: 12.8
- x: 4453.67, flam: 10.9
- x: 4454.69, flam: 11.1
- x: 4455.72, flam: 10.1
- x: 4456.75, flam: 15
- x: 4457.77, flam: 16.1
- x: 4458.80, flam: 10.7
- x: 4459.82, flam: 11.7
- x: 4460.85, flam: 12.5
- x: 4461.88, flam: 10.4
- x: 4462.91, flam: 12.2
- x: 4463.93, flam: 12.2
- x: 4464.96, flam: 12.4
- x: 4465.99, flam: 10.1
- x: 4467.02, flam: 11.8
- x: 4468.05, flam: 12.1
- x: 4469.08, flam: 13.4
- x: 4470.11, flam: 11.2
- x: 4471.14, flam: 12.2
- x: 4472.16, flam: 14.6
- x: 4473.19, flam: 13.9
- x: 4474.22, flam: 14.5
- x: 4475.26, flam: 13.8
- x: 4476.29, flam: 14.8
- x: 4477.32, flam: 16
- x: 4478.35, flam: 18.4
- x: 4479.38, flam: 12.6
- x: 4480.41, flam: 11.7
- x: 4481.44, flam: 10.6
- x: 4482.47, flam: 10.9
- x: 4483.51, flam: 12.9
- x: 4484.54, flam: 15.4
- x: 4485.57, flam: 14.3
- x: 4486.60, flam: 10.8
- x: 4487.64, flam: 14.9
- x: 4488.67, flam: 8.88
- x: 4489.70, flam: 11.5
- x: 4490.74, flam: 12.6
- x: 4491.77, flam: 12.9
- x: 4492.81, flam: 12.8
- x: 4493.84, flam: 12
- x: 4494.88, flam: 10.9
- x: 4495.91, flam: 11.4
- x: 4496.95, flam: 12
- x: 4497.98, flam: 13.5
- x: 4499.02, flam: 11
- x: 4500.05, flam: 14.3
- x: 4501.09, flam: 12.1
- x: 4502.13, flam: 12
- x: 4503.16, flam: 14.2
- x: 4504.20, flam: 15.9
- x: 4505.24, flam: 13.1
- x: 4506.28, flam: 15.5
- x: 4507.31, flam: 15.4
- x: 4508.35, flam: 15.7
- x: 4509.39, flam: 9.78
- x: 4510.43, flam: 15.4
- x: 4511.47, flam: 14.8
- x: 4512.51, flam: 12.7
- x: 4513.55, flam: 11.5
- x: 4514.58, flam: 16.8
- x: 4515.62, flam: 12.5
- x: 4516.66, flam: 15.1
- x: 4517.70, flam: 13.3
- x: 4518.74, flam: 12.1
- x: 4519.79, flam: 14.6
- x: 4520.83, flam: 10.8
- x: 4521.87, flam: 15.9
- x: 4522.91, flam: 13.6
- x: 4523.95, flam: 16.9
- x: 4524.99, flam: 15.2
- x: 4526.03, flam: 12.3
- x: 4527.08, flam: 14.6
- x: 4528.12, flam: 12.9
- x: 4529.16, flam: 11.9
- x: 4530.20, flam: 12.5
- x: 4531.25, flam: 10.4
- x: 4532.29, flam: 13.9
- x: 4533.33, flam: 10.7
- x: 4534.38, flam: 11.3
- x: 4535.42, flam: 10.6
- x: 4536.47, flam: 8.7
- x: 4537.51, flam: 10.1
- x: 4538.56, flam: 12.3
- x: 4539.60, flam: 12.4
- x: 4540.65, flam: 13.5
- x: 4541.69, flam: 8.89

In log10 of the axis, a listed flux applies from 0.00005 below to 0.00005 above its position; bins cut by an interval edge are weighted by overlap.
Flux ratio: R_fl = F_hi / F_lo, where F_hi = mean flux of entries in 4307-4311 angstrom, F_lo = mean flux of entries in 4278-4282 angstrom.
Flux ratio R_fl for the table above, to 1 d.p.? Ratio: 0.8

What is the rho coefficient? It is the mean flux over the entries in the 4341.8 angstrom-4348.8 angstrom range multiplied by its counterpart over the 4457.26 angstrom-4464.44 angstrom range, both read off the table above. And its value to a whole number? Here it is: 135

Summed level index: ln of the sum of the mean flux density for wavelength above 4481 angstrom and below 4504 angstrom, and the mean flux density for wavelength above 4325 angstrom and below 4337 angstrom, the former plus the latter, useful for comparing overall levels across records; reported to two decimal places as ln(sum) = 3.16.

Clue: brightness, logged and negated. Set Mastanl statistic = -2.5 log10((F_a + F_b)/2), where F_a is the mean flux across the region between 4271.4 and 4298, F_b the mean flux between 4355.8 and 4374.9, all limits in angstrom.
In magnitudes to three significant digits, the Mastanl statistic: -2.59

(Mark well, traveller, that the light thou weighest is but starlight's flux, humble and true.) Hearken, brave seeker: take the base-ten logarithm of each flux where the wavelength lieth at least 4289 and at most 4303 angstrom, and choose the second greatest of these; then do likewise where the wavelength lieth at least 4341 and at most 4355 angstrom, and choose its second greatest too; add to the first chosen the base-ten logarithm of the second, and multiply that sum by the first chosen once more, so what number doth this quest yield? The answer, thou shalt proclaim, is 1.24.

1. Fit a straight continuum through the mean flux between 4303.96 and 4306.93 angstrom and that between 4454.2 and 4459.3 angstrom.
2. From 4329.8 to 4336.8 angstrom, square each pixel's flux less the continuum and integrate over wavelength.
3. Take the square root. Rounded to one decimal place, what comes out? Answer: 7.5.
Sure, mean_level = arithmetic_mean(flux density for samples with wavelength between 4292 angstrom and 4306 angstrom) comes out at 9.7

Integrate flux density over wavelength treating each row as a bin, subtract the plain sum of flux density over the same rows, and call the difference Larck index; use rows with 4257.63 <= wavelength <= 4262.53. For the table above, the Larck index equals -1.1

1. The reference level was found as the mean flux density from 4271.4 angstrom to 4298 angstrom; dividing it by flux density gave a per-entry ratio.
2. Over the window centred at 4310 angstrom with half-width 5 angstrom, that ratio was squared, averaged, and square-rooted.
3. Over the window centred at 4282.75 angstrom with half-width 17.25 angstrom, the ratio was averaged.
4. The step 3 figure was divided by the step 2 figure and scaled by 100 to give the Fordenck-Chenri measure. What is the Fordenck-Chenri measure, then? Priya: 91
